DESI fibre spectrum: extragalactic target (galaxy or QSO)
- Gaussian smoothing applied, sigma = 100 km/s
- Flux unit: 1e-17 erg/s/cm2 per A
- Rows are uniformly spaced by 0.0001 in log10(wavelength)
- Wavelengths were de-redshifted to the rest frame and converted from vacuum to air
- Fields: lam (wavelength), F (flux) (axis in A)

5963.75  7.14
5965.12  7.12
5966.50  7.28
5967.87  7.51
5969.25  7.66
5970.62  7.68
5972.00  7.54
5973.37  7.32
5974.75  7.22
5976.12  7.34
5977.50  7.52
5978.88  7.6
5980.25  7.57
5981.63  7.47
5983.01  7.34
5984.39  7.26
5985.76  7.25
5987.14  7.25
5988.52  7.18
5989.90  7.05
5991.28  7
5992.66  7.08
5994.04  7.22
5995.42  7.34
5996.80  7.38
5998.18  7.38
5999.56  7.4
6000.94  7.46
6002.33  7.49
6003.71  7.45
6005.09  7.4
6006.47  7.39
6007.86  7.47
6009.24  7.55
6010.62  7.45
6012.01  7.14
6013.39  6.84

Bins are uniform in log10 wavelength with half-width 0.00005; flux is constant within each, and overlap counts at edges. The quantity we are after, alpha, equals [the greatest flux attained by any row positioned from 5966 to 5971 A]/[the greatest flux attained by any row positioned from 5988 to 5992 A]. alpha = 1.070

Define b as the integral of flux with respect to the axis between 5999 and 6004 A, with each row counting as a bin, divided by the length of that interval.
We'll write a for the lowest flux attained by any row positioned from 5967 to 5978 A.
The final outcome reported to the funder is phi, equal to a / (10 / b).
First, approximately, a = 7.22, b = 7.45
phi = 5.38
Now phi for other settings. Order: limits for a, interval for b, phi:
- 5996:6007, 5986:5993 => 5.25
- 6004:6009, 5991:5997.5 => 5.33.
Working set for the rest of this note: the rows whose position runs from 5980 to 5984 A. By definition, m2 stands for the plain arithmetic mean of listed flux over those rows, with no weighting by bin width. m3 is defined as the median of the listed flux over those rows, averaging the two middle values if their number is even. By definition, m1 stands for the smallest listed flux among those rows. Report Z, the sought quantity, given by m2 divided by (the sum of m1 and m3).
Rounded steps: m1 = 7.34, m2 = 7.46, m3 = 7.47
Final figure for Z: 0.504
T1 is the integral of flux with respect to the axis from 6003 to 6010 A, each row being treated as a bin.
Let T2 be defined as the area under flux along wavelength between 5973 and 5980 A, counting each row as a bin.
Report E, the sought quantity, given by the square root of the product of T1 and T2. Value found 52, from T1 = 52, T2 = 52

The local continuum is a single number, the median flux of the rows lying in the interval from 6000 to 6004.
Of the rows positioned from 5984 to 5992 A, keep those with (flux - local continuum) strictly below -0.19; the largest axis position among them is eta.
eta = 5991.28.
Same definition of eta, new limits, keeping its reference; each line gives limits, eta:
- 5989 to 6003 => 5994.04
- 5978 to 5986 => 5985.76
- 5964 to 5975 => 5974.75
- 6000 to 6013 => 6012.01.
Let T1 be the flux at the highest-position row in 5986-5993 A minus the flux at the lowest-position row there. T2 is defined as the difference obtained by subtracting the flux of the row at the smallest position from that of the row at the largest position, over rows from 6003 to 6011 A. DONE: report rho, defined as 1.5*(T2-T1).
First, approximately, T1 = -0.17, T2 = 0.00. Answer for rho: 0.3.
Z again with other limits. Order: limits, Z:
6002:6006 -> 0.501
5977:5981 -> 0.501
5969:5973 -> 0.502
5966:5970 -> 0.506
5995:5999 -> 0.500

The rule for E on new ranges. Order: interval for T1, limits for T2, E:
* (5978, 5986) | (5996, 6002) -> 51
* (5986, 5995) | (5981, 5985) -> 43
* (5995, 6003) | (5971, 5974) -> 36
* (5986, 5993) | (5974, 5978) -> 38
